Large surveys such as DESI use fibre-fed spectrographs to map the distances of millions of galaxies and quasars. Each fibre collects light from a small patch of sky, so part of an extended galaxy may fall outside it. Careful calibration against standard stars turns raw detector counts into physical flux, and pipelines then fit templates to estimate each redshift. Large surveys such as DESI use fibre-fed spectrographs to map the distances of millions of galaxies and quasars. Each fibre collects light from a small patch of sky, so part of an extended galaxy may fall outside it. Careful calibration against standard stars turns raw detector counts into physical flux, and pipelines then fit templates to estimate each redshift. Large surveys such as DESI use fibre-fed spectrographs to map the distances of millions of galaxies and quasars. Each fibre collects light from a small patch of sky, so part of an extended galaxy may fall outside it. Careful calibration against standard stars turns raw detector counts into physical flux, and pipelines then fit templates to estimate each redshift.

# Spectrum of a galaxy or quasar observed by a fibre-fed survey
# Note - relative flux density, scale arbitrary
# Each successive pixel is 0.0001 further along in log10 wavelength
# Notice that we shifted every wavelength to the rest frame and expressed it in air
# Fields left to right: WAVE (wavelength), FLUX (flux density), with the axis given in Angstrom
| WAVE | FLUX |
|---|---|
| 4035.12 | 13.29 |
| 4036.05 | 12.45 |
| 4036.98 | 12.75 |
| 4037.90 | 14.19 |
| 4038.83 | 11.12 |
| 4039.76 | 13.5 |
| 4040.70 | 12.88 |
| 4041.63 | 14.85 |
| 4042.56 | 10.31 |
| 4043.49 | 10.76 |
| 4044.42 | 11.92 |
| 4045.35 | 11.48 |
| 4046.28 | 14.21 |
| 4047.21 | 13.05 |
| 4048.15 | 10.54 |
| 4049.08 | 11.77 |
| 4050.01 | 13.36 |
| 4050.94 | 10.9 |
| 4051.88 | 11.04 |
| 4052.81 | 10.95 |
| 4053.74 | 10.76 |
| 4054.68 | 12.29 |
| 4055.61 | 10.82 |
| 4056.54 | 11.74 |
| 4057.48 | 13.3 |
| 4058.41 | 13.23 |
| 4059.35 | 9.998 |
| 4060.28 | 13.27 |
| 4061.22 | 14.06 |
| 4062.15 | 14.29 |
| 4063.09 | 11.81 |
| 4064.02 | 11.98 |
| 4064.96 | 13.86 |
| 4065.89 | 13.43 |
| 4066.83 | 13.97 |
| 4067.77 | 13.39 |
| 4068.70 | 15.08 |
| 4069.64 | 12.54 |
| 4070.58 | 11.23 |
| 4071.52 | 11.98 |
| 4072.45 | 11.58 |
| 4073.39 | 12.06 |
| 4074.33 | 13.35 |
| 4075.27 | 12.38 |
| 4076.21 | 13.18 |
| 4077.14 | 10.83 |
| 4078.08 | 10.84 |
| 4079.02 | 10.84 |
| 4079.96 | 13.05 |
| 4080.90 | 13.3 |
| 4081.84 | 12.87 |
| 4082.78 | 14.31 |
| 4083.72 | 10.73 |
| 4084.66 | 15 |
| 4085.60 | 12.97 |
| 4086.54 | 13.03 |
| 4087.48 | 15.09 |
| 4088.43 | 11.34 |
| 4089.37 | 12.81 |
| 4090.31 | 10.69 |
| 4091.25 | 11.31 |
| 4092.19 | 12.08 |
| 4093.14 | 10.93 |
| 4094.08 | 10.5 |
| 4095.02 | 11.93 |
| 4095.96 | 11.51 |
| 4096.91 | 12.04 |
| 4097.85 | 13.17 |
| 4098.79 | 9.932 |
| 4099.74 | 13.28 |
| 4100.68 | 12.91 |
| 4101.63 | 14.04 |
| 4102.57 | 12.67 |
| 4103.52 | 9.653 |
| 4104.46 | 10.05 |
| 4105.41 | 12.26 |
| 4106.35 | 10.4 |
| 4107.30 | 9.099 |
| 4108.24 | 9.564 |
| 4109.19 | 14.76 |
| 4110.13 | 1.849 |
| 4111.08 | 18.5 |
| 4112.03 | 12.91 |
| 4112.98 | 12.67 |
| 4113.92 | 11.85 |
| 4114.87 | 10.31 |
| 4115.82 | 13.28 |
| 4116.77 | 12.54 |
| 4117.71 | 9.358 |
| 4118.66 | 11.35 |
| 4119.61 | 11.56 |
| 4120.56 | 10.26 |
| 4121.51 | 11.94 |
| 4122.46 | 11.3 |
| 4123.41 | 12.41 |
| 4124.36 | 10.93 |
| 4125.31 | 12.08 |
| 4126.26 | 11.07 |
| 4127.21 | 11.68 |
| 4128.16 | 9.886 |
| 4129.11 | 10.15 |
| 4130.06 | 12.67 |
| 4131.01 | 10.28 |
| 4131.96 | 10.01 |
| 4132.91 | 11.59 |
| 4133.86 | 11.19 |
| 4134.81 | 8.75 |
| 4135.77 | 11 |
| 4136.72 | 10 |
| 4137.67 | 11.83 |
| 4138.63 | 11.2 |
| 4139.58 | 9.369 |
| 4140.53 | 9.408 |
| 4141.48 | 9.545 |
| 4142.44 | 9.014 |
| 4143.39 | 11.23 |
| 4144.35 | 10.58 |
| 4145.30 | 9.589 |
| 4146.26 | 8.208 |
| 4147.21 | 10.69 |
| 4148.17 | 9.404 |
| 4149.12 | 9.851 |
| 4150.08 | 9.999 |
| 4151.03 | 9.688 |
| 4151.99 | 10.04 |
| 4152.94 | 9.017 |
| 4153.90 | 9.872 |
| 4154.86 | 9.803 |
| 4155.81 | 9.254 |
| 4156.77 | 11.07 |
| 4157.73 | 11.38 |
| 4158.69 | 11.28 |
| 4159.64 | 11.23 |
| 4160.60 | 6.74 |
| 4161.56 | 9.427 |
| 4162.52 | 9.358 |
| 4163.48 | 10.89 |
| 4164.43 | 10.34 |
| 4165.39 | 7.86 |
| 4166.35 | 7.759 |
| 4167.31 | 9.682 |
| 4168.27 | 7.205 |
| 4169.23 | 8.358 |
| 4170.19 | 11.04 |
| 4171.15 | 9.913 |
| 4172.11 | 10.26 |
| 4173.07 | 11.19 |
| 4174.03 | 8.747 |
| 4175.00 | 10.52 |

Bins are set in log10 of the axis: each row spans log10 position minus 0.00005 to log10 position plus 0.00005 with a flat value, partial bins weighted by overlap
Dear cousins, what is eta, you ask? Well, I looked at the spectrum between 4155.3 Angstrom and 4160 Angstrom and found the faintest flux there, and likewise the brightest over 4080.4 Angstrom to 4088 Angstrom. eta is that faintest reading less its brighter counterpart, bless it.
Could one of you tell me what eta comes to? -5.8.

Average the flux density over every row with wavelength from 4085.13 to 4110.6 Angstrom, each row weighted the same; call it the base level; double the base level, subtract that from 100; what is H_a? 77.0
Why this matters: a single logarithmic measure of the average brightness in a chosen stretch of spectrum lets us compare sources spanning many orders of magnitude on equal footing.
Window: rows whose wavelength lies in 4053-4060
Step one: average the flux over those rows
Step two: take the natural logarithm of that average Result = 2.46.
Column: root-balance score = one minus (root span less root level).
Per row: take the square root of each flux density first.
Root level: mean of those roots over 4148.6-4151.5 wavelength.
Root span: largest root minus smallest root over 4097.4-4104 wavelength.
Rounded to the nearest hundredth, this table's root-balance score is 3.50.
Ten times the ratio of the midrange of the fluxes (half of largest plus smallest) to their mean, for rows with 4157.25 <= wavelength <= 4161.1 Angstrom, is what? 8.9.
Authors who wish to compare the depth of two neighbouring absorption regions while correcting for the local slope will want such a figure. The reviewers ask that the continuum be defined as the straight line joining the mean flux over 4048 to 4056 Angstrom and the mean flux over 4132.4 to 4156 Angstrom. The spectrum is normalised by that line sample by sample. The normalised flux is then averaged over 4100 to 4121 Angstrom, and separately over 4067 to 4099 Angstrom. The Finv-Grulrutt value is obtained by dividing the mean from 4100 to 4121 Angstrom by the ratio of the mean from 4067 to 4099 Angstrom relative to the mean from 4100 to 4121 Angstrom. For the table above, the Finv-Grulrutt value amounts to 1.05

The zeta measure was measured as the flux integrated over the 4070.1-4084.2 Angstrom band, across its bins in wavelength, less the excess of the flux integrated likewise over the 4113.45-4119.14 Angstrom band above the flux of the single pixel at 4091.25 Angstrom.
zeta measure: 118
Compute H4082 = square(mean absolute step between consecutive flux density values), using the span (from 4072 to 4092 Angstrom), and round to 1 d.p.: 2.3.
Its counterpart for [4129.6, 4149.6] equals 1.5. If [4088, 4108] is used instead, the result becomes 2.0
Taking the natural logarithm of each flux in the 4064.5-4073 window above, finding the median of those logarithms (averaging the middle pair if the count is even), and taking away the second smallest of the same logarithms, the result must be 0.15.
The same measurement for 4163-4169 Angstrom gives 0.12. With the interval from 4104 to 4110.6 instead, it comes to 0.10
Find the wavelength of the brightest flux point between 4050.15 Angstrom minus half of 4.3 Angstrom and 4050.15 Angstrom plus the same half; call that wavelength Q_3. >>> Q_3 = 4050.01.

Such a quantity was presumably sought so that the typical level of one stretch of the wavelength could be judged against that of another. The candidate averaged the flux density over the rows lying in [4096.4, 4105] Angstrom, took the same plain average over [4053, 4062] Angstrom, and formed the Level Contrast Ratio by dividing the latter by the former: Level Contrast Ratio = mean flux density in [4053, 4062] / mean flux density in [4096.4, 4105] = 1.02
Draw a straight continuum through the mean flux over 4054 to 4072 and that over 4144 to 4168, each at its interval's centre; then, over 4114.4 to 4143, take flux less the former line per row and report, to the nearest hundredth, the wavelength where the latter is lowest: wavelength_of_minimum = 4134.81 Angstrom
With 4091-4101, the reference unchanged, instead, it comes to 4098.79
